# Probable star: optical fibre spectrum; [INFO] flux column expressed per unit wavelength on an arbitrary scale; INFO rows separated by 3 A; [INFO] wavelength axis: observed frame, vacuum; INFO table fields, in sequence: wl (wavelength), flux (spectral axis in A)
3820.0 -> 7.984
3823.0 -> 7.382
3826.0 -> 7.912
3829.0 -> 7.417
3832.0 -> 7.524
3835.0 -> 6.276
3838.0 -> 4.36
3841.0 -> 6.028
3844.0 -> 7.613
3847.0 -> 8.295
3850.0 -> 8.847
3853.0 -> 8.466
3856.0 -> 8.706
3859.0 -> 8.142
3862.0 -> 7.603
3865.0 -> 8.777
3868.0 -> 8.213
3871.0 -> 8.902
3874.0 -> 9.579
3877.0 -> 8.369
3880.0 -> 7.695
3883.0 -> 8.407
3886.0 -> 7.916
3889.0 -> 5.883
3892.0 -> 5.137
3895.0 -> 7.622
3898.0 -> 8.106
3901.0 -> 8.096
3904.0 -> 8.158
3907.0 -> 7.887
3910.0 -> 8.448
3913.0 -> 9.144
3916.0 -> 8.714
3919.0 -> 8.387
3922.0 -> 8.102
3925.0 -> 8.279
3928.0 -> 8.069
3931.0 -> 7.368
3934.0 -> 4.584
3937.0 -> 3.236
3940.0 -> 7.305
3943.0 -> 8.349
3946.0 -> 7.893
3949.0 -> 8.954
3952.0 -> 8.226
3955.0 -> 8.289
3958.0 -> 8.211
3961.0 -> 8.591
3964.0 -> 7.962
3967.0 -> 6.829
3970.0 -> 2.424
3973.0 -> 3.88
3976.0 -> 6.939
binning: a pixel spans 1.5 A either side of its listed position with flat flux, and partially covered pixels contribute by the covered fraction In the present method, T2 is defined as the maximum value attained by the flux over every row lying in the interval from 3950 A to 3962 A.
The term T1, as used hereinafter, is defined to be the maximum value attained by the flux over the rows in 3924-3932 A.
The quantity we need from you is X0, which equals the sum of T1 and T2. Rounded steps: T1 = 8.279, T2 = 8.591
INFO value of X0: 16.9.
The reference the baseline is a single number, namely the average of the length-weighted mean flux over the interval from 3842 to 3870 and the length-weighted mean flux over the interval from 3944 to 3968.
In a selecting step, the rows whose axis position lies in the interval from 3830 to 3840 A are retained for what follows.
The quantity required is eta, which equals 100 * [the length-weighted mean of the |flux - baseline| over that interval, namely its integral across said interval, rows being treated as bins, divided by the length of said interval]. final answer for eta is 209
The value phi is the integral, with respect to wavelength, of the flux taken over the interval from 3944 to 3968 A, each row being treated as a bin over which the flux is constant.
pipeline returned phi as 196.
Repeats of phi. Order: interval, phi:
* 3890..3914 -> 186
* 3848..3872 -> 203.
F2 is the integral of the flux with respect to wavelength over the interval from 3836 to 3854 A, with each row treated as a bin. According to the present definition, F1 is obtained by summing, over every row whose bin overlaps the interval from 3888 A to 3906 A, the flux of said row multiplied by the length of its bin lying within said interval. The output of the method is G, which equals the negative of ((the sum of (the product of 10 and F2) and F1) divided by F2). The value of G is -11.00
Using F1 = 130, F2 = 130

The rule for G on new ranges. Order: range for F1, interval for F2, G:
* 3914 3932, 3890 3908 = -11.10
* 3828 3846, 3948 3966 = -10.79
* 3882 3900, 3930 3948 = -11.10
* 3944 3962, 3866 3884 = -10.98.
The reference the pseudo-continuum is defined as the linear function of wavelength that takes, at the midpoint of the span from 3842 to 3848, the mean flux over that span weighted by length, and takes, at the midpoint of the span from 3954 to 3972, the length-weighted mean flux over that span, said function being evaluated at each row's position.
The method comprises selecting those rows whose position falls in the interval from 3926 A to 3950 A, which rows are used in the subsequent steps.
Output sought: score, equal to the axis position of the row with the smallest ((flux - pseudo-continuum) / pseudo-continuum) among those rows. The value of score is 3937.0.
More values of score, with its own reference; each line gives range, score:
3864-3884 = 3880.0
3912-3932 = 3931.0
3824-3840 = 3838.0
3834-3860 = 3838.0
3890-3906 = 3892.0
